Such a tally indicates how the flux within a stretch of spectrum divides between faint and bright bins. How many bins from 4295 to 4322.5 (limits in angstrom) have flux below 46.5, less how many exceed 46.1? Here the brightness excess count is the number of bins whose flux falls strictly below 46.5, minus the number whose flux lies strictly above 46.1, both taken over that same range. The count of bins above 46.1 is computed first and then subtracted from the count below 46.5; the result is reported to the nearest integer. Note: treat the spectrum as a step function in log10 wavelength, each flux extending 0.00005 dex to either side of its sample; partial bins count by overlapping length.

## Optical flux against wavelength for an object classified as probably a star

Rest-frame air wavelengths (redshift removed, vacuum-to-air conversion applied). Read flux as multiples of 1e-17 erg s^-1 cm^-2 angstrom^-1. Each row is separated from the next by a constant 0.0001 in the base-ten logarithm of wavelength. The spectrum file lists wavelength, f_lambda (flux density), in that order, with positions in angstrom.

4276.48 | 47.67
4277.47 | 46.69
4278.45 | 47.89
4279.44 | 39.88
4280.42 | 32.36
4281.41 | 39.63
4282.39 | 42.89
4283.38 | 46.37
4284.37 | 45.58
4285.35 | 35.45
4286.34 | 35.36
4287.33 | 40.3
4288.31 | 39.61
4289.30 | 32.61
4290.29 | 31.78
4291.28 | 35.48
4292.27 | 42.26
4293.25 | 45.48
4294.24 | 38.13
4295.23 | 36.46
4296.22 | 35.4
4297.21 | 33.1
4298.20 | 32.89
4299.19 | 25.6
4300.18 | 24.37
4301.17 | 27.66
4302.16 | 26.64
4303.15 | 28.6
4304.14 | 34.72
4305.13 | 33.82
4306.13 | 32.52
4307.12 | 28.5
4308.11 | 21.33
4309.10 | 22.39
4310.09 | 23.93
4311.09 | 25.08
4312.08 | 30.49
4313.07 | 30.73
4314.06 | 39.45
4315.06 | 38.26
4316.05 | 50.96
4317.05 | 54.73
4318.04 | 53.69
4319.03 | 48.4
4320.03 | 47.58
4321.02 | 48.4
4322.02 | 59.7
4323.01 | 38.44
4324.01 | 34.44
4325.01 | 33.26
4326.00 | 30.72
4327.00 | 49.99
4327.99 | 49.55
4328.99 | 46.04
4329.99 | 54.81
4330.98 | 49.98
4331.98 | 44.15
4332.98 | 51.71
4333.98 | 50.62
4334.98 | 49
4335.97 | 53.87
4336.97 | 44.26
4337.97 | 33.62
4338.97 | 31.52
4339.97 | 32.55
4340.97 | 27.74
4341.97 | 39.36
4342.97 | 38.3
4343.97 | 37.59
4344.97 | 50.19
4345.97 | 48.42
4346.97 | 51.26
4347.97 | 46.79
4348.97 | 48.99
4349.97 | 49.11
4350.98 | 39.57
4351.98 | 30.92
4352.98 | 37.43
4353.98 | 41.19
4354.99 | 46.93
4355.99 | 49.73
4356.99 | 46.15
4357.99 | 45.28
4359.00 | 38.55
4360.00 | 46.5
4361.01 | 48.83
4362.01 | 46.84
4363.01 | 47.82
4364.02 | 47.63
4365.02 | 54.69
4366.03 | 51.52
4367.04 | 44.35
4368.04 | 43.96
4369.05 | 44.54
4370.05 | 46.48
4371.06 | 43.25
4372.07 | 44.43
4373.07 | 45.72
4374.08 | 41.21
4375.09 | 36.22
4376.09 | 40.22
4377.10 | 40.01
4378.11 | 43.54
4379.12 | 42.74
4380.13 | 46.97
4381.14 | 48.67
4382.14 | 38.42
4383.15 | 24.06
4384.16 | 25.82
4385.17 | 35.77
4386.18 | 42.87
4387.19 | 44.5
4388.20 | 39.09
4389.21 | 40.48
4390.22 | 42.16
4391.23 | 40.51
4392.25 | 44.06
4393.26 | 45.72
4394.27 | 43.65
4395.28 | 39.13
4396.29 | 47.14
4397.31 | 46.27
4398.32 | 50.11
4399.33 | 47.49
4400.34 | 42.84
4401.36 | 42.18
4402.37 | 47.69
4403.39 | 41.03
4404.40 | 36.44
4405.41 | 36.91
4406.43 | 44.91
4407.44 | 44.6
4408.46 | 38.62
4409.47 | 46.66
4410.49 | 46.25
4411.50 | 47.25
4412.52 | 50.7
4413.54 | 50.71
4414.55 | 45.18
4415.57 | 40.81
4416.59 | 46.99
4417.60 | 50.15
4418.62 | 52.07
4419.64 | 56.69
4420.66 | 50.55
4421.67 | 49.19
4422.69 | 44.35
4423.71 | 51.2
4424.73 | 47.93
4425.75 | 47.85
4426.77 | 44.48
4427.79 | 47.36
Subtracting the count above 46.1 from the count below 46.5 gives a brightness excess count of 14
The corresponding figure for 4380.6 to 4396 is 13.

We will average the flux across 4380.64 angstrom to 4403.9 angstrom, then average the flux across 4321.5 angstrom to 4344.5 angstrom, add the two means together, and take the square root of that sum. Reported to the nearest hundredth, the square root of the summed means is 9.19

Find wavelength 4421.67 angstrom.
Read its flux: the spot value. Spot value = 49.19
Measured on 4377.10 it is 40.01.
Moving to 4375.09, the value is 36.22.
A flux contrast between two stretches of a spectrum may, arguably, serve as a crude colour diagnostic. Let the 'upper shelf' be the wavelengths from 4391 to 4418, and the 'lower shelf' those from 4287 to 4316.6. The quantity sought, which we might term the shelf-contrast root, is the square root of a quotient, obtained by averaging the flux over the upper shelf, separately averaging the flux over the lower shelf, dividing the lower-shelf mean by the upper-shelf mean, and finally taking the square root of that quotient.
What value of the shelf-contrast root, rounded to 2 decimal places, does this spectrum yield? 0.86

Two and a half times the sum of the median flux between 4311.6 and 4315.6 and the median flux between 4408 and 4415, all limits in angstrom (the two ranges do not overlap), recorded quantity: 203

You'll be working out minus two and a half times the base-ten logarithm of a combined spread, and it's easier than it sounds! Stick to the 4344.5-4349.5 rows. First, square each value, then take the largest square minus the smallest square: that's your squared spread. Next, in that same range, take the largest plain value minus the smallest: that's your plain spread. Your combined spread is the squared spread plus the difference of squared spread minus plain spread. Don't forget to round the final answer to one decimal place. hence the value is -7.4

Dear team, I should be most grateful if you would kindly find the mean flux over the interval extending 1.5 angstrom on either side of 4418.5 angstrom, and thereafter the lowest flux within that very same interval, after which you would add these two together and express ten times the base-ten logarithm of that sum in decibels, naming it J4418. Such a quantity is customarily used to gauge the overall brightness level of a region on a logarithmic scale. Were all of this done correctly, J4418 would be 20.1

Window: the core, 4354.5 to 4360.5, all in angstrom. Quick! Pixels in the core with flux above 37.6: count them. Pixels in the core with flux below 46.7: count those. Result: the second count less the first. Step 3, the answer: -2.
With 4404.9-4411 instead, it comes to 1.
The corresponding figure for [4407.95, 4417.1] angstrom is -4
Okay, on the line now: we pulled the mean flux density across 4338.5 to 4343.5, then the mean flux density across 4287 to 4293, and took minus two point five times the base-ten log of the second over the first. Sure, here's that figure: -0.10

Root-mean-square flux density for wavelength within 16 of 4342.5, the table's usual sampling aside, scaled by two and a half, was 112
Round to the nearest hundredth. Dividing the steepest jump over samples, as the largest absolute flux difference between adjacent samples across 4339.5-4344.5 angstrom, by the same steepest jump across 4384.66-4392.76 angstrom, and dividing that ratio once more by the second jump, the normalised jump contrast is 0.23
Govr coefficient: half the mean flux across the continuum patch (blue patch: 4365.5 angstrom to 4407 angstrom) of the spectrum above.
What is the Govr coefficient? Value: 21.1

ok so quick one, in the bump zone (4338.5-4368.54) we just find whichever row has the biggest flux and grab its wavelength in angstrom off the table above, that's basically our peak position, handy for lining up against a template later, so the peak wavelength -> 4365.02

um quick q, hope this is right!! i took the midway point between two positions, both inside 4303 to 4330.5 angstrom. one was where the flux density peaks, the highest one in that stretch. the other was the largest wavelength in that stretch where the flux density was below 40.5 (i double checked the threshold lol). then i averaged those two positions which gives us 4324.0 angstrom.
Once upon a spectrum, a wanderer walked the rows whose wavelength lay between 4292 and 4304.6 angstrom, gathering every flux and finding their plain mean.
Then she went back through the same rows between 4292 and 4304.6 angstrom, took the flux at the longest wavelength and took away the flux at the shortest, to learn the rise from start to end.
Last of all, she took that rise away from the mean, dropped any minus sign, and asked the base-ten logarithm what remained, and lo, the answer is 1.61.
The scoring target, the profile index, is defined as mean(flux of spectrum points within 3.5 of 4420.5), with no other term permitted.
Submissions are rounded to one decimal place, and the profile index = 50.6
